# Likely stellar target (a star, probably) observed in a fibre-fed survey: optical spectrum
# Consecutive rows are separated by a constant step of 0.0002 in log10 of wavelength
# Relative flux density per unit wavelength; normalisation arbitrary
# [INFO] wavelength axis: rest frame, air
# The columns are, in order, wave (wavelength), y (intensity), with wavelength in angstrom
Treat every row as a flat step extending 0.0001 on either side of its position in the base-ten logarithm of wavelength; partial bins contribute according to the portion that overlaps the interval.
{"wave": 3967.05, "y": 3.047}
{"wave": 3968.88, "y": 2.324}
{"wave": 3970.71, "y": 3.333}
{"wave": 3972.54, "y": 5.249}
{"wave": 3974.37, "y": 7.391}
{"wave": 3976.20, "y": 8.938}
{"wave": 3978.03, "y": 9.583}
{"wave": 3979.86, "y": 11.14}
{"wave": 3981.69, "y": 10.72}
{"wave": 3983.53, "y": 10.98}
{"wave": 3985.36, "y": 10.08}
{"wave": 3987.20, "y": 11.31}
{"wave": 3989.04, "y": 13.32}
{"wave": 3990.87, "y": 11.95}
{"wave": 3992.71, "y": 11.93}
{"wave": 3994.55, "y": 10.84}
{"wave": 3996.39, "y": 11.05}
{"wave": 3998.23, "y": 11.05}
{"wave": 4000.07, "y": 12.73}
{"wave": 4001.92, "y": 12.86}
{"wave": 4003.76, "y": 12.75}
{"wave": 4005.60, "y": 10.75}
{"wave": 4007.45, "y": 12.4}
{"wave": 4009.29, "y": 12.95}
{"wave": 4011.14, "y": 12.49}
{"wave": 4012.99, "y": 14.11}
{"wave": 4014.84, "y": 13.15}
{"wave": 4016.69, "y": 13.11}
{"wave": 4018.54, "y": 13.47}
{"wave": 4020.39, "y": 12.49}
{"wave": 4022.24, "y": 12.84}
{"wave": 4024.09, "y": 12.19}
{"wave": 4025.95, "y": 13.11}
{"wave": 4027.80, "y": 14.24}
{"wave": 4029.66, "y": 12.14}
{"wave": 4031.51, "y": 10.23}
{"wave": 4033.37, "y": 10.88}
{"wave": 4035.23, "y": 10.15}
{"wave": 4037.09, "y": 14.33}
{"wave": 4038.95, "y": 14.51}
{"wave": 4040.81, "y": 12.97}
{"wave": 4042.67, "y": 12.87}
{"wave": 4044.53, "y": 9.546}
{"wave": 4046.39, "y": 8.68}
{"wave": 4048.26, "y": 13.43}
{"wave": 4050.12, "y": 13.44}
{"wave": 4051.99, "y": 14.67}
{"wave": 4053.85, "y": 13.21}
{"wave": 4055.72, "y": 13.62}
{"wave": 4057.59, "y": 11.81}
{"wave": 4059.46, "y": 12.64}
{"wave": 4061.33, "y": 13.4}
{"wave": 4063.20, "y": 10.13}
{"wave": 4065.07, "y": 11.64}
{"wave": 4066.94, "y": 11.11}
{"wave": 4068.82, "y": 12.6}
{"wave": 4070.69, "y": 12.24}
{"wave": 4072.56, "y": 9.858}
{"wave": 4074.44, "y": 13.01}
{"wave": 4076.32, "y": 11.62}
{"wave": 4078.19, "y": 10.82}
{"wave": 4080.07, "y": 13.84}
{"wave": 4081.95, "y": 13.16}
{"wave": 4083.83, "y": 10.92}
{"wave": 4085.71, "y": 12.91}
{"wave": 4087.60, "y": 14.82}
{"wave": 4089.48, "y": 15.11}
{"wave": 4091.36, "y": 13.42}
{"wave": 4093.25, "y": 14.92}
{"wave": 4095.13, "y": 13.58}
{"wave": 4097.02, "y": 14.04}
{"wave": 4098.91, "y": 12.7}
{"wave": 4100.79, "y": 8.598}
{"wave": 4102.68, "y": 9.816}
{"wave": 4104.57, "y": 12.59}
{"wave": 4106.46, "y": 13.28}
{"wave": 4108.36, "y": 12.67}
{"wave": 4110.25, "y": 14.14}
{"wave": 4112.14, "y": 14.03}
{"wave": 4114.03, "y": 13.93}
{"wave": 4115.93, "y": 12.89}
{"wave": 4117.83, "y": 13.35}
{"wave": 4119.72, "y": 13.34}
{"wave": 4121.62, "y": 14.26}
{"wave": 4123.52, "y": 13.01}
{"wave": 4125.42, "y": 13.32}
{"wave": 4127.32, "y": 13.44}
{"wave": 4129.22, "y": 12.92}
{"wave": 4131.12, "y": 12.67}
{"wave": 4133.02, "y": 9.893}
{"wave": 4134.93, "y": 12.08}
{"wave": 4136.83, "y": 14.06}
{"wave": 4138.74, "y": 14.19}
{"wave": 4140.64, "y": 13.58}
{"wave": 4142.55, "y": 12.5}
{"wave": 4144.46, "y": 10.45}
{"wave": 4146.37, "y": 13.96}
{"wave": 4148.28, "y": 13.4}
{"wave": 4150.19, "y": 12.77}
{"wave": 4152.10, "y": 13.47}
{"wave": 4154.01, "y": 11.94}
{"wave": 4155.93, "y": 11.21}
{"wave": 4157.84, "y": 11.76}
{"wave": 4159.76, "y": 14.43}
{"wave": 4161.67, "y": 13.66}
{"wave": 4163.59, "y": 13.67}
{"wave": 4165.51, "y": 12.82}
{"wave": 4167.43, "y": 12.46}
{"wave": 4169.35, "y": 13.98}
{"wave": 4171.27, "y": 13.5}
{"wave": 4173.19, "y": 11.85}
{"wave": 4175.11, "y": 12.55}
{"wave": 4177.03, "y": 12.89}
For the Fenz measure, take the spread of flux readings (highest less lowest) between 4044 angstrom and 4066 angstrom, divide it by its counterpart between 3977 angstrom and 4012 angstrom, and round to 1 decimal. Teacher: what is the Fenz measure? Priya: 1.6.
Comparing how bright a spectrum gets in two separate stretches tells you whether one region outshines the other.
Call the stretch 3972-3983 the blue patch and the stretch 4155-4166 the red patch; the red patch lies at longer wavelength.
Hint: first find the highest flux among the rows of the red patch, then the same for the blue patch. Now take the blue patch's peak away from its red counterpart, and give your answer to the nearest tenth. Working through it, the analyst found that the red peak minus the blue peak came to 3.3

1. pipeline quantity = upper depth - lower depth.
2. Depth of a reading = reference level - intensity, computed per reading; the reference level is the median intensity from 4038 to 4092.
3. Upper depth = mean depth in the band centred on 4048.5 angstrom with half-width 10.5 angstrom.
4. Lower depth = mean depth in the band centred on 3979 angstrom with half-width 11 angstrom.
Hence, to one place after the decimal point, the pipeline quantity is -3.9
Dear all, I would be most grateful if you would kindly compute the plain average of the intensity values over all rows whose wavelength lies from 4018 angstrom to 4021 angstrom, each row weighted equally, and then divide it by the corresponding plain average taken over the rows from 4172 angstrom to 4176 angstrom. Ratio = 1.06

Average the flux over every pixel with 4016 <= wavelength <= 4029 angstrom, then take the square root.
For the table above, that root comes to 3.61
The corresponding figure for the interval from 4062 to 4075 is 3.39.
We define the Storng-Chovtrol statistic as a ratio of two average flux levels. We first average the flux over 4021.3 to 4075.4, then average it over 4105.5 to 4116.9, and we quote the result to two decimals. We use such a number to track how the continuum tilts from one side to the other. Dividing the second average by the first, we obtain 1.10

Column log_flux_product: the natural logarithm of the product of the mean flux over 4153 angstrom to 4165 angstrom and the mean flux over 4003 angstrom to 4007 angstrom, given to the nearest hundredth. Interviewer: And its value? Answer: 5.01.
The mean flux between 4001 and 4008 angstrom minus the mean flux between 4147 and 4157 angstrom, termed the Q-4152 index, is -0.4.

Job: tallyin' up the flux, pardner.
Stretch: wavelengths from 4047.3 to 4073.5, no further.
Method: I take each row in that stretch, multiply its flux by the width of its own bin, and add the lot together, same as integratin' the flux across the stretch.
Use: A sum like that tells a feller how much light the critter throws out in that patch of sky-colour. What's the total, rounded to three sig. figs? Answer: 325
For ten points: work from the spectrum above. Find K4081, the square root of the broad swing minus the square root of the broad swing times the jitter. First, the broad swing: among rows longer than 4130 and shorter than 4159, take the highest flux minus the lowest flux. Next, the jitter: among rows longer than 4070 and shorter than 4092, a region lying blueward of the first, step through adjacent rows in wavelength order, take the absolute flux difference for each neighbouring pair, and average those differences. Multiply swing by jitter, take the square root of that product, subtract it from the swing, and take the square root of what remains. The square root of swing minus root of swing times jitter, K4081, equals 1.24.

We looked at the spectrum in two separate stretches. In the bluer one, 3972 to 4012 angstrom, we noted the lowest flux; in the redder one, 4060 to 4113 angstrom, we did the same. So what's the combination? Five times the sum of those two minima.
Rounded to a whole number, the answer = 69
